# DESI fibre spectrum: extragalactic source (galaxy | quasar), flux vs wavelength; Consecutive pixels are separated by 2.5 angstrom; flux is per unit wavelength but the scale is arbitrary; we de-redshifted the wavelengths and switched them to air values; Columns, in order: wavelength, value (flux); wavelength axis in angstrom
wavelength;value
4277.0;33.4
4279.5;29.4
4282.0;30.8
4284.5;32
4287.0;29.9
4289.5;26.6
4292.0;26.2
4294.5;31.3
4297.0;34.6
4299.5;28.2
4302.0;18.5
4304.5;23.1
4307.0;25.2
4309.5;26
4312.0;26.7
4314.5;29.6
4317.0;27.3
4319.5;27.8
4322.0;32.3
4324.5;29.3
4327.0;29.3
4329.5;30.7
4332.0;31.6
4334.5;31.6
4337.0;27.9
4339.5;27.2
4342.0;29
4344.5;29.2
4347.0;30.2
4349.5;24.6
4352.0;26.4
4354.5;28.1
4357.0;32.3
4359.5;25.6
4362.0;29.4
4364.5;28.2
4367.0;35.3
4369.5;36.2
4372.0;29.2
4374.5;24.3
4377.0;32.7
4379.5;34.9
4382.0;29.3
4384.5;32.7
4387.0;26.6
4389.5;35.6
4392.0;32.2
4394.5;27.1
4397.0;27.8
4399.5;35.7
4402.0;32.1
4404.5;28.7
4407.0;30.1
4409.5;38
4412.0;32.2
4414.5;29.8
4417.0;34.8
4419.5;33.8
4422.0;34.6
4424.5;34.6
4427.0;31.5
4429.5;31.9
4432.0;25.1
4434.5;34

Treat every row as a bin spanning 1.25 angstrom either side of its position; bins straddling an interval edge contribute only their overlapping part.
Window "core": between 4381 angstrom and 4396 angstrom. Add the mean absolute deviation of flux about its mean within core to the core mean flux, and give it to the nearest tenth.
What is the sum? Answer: 33.5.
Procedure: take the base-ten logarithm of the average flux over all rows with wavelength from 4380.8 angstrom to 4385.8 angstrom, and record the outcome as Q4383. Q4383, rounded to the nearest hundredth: 1.49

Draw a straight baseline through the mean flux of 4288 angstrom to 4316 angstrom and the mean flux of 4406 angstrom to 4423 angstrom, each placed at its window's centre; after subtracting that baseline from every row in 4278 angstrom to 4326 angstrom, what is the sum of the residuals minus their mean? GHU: 22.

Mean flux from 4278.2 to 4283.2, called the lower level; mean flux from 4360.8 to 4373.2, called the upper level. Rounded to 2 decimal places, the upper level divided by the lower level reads 1.05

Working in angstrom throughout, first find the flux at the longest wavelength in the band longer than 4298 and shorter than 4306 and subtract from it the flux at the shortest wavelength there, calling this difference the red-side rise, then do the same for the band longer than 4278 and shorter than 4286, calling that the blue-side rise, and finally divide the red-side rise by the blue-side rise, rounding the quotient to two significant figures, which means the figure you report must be -2.0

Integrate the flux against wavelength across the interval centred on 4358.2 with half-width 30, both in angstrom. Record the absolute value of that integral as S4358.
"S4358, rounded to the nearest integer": 1783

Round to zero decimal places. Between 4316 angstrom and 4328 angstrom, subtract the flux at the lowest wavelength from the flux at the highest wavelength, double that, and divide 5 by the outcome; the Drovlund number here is 1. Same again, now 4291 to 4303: 0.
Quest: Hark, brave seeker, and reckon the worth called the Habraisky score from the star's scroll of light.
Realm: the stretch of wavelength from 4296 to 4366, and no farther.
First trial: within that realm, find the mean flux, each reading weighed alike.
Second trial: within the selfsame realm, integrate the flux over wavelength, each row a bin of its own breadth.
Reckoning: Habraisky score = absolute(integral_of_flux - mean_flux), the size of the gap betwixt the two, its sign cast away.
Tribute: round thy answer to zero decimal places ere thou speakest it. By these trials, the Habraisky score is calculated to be 1947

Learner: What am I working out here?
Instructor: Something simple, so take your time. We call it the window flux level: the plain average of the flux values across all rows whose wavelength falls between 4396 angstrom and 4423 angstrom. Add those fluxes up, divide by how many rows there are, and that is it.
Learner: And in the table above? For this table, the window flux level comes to 32.5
